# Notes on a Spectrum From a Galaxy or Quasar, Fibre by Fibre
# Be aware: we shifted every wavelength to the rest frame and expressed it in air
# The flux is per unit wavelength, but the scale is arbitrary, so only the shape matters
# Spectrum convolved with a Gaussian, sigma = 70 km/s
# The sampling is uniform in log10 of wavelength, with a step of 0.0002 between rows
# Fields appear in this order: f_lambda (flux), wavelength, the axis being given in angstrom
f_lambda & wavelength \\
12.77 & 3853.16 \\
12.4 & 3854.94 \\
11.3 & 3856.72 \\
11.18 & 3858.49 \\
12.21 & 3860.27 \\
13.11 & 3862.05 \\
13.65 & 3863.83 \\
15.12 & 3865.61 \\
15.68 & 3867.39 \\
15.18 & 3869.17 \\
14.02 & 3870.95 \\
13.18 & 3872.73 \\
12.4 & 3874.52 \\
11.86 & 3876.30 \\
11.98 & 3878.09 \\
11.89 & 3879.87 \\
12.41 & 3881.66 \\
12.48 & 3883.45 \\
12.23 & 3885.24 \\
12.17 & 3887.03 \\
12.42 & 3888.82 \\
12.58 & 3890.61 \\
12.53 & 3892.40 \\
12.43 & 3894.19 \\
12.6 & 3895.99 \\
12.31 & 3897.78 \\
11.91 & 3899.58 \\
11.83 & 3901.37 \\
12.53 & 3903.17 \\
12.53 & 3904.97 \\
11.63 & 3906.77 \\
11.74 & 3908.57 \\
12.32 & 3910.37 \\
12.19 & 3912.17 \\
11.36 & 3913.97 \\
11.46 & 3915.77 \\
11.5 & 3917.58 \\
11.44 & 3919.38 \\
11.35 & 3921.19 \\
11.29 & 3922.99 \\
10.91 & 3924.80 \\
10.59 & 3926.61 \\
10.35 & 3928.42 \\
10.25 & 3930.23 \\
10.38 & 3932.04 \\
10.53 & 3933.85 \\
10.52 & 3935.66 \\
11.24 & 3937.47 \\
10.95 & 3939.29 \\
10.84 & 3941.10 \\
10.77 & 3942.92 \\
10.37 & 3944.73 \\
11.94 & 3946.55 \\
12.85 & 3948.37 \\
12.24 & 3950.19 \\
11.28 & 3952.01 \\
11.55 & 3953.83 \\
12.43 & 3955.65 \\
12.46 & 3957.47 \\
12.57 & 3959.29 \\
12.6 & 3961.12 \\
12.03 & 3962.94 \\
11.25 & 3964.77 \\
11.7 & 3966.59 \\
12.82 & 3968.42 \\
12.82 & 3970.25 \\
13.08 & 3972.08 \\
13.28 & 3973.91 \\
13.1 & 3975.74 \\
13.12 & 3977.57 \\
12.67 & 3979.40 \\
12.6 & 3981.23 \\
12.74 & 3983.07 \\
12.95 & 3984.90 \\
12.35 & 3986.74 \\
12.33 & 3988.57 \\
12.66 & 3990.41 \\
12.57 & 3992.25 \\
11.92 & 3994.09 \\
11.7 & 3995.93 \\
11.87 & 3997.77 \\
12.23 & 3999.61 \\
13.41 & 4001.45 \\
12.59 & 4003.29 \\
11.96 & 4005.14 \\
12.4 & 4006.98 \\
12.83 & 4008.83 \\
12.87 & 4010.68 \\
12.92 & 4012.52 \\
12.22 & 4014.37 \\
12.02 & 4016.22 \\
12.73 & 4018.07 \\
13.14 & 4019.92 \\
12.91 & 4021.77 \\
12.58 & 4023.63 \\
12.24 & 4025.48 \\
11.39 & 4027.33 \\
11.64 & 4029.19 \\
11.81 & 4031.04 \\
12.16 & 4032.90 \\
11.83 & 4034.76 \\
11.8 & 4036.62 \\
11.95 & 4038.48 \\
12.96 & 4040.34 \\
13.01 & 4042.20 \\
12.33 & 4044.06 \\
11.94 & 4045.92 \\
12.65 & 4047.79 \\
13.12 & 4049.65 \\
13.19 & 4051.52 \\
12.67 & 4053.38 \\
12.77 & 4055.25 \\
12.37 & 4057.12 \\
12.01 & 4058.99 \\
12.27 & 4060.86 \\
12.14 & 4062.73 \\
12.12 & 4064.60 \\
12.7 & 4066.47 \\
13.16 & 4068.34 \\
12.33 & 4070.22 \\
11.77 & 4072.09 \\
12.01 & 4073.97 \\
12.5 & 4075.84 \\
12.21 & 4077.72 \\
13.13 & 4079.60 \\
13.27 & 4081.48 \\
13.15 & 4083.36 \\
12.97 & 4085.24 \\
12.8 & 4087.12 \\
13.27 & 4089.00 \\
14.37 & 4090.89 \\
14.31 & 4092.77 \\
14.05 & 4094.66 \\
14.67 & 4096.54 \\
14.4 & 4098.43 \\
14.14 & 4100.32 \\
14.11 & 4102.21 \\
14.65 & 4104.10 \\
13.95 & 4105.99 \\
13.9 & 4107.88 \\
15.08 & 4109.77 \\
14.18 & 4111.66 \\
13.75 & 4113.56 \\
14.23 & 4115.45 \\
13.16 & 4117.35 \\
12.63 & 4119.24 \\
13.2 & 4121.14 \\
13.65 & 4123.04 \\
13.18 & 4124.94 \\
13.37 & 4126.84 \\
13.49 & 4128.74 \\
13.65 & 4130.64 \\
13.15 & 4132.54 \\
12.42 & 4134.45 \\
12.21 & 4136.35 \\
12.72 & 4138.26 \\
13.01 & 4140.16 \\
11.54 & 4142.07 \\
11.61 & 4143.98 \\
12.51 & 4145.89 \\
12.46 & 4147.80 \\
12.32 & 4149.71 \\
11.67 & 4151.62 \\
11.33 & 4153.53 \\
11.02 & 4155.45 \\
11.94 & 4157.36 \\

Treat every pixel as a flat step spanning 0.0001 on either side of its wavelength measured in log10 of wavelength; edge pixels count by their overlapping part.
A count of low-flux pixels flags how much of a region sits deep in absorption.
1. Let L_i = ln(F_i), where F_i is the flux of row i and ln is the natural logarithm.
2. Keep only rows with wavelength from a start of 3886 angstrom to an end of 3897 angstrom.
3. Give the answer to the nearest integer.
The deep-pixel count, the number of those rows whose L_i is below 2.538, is 6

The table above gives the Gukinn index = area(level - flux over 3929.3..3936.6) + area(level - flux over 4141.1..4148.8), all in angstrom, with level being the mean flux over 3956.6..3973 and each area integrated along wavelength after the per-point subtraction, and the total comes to 17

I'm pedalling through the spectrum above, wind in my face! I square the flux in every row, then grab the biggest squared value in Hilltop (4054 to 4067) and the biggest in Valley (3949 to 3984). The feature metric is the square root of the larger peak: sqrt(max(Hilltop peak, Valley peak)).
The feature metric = 13.3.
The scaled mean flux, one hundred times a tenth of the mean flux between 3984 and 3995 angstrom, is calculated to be 125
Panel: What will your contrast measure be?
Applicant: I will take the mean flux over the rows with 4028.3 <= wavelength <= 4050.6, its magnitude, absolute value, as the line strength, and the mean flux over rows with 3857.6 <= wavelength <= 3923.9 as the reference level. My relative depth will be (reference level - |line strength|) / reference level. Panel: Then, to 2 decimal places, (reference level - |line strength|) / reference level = 0.01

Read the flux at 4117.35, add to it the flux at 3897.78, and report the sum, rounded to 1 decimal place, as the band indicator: 25.5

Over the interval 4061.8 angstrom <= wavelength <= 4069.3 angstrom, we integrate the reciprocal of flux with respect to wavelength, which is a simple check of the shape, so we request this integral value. 0.60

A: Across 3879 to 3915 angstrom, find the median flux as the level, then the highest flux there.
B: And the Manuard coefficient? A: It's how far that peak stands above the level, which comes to 0.3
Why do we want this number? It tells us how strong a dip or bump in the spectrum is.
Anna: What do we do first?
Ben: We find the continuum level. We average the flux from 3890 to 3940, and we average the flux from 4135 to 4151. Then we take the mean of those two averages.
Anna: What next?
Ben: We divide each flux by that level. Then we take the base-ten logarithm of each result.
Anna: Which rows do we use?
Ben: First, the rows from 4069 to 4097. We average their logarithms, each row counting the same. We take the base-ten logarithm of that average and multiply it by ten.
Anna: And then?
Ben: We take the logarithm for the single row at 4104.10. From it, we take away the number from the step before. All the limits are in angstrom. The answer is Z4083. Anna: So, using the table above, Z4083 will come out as 14.0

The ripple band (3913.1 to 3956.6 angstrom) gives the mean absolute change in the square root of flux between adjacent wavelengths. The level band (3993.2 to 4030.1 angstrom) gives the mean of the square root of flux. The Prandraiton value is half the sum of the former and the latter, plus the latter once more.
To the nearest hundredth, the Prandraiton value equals 5.30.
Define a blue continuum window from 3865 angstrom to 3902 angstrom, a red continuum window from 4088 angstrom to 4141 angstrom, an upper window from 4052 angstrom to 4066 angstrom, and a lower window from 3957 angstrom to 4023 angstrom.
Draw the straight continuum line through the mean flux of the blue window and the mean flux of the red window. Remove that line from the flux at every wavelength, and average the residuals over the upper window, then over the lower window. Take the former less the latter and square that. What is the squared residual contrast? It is 0.2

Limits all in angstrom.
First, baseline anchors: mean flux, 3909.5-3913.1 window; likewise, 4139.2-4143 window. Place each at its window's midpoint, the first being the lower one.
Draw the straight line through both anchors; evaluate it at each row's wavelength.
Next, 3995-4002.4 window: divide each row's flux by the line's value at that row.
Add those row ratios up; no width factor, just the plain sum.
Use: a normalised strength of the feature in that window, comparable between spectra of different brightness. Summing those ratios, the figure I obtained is 4.01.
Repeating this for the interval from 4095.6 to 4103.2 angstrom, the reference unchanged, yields 4.67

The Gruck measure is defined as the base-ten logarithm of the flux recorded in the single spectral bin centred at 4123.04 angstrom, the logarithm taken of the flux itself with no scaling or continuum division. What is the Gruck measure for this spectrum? 1.14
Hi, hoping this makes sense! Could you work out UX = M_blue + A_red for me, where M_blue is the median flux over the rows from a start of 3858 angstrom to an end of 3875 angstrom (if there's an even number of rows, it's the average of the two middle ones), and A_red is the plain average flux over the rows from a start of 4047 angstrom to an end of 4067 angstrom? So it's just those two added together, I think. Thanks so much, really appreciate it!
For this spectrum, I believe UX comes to 26.0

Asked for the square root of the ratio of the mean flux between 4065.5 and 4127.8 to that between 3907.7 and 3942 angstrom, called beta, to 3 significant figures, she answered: 1.10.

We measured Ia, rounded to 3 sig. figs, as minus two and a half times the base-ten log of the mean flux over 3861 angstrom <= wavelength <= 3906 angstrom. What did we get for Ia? -2.77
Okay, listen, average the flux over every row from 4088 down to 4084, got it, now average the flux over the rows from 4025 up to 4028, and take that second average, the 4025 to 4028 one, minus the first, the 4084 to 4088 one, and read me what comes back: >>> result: -1.1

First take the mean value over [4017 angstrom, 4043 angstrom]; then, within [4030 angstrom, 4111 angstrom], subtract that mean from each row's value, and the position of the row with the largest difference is 4109.77 angstrom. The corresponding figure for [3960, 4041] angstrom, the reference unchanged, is 4001.45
